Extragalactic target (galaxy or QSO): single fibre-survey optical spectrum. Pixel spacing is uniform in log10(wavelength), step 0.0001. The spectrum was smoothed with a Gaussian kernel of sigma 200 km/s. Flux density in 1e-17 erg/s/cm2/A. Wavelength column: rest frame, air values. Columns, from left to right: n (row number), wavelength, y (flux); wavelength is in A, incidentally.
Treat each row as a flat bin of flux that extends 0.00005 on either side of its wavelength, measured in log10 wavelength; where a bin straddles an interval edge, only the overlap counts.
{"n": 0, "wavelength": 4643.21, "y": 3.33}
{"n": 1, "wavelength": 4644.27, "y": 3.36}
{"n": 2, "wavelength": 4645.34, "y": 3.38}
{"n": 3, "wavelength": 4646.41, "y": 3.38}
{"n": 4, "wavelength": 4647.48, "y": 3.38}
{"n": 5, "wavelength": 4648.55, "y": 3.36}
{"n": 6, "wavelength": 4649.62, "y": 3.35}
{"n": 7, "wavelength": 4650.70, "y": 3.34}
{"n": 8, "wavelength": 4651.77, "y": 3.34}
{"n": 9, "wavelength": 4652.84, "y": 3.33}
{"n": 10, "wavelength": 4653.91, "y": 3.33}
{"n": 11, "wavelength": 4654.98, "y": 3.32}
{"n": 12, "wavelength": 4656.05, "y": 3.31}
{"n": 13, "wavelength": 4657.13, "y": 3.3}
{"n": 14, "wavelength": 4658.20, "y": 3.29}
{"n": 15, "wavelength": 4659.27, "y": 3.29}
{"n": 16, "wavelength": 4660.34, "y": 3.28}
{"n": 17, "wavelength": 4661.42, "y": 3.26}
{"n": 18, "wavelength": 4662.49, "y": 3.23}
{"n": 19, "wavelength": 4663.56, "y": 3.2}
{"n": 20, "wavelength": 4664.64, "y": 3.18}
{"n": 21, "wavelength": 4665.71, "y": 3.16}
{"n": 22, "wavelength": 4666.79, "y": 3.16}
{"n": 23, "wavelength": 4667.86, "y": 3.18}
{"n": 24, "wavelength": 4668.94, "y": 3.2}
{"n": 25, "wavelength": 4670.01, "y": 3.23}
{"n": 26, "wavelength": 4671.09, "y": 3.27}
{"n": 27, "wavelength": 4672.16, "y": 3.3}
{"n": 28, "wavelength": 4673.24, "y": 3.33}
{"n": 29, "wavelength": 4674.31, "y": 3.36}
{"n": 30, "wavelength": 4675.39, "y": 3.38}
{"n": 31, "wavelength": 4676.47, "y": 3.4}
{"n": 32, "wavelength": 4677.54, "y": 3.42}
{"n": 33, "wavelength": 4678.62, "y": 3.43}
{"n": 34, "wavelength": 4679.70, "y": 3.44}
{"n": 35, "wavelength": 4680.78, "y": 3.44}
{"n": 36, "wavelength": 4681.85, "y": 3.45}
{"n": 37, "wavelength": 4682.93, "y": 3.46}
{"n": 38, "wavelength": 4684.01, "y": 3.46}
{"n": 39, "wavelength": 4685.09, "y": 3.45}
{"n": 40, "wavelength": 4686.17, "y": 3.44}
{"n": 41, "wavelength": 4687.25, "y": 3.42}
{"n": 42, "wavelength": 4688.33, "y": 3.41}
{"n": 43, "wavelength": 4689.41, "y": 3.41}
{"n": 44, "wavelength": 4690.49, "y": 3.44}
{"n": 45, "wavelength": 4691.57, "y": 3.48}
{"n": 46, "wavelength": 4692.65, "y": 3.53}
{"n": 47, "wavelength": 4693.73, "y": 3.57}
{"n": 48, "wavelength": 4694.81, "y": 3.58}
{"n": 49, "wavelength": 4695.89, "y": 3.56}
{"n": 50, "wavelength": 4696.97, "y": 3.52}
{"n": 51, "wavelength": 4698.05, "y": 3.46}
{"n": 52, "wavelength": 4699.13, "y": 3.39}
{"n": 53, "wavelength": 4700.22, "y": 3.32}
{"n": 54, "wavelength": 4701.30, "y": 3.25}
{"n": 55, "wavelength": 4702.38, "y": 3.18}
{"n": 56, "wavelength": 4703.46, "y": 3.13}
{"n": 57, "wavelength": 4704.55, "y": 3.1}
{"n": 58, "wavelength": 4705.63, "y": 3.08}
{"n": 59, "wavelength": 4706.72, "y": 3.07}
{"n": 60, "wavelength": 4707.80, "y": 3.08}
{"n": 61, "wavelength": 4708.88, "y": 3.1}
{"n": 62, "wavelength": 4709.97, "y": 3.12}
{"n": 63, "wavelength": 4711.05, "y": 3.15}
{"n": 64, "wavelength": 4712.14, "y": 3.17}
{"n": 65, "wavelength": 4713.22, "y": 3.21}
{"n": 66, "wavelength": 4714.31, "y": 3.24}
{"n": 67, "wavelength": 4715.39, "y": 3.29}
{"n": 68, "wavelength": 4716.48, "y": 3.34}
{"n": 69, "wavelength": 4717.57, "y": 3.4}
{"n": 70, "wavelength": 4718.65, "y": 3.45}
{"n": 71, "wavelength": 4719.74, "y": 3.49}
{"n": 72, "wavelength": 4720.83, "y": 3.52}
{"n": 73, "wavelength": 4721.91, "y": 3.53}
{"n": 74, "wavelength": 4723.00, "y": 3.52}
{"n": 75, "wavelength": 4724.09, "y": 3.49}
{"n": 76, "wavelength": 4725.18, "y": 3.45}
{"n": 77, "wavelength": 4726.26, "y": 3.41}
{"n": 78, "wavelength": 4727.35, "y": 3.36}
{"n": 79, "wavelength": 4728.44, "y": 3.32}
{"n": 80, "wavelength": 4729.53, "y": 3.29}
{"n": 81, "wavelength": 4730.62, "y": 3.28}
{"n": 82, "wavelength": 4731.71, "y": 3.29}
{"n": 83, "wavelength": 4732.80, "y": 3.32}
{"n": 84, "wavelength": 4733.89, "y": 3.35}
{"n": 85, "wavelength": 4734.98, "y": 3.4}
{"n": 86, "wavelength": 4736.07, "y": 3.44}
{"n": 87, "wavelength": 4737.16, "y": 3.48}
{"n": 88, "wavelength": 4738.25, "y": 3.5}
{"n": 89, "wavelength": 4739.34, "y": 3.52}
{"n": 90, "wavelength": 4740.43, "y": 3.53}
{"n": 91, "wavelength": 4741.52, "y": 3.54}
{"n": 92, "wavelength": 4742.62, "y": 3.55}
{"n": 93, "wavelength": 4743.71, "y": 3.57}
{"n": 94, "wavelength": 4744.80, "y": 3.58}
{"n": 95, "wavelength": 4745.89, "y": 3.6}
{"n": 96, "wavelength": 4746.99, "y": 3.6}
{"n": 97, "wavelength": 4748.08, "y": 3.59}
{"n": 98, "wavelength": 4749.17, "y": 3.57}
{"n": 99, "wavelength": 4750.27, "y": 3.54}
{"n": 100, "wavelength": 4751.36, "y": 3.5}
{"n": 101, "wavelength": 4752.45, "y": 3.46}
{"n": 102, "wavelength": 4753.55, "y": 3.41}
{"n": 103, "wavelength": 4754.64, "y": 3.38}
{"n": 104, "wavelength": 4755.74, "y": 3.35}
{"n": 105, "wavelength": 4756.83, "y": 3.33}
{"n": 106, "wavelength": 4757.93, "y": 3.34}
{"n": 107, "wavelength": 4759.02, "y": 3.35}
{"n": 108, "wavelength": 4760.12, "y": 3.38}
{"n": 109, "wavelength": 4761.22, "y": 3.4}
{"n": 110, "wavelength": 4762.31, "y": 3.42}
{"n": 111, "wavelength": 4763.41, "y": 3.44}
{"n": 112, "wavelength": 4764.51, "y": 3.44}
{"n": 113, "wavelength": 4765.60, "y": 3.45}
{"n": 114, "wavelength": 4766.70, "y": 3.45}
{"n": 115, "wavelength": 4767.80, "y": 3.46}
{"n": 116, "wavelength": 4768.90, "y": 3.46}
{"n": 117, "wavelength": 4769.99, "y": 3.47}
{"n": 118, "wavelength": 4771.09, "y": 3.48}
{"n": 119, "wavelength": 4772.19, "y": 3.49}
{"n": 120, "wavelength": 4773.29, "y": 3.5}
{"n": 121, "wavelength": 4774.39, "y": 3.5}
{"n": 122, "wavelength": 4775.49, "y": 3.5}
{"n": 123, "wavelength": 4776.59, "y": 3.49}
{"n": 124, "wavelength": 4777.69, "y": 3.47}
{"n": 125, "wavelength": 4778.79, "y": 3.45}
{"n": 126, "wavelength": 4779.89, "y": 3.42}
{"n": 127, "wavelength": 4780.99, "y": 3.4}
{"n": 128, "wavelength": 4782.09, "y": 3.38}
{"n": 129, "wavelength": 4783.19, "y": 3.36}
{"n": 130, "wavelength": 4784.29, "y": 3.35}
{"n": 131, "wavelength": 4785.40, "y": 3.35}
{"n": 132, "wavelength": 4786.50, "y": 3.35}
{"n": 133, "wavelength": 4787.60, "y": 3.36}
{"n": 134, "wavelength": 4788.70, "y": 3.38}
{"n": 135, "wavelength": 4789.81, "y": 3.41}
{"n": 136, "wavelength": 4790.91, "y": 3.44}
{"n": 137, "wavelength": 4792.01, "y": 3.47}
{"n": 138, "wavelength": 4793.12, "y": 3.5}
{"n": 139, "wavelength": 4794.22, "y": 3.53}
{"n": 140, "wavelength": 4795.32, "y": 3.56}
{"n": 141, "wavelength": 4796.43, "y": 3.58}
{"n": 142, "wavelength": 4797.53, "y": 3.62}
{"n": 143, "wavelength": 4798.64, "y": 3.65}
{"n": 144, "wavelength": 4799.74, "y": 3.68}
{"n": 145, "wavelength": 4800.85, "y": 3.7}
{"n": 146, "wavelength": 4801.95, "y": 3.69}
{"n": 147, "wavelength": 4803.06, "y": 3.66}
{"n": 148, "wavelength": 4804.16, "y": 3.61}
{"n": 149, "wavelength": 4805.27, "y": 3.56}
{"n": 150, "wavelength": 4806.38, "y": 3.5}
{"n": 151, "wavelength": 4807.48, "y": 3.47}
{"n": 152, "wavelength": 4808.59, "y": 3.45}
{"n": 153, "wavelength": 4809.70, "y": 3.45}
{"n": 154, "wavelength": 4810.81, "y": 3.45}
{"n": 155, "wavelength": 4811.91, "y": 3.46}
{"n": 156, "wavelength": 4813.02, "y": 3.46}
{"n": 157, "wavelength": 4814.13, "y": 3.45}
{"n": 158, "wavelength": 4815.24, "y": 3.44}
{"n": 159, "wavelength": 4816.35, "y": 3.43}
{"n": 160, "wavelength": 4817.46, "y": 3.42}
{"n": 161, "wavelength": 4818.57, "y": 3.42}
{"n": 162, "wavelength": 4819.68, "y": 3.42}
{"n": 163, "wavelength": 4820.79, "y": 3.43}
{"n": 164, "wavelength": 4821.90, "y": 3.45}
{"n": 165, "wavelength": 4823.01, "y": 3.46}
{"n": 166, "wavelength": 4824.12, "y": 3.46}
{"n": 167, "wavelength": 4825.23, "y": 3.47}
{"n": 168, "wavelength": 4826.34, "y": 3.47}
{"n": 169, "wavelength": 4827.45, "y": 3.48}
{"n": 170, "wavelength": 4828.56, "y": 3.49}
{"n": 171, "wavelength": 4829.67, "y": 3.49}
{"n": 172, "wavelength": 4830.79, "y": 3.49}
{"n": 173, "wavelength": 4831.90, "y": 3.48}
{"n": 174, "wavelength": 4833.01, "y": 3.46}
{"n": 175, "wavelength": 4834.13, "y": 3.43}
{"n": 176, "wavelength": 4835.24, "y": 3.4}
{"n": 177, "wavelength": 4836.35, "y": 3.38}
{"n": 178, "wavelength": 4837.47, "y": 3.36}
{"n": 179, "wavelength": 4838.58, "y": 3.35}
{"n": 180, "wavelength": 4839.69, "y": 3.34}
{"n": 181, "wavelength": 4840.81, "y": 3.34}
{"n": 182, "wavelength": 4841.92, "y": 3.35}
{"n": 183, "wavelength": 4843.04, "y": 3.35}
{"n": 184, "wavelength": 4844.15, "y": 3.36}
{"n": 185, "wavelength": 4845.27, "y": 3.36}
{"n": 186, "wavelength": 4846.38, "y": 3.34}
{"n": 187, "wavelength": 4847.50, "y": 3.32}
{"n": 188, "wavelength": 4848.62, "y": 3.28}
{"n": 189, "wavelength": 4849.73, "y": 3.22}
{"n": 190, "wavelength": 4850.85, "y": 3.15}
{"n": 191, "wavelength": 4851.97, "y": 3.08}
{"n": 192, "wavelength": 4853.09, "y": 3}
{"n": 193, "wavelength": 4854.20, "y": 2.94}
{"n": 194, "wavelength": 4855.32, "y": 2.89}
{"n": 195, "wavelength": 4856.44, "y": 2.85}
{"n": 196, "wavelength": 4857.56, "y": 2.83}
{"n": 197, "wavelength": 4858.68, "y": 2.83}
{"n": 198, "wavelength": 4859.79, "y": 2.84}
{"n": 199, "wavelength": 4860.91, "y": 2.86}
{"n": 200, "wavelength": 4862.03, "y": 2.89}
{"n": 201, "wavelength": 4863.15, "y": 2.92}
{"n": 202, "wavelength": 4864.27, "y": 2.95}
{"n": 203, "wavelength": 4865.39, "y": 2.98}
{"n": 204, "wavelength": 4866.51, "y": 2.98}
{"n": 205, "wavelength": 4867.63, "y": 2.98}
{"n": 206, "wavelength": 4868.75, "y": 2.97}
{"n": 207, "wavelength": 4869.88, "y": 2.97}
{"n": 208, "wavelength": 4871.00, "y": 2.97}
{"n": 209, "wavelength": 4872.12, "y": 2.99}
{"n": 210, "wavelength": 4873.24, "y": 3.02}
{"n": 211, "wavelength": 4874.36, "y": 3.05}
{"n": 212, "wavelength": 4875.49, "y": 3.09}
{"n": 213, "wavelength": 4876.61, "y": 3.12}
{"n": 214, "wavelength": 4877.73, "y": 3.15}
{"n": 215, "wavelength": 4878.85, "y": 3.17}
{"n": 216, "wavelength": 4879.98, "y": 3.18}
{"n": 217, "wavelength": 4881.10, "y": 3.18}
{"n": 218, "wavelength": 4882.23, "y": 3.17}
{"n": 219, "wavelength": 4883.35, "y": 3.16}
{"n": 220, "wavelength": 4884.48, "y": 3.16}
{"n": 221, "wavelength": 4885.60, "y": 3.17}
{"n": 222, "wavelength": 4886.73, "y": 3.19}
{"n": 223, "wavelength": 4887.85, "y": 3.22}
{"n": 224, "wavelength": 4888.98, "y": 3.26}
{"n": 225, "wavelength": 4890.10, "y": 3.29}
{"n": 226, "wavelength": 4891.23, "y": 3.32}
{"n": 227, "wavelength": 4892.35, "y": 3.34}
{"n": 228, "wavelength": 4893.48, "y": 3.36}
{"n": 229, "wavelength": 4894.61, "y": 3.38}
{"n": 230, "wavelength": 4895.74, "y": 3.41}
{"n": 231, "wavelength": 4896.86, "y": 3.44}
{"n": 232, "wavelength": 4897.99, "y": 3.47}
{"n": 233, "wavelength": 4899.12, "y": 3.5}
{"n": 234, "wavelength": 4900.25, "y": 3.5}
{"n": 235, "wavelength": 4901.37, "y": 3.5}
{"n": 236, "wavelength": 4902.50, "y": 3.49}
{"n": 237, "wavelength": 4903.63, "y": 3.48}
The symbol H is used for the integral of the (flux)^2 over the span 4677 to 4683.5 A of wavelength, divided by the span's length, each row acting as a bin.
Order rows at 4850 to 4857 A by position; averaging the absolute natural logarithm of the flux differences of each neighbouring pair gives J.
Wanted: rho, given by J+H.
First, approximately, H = 11.8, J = 0.0200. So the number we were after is 11.9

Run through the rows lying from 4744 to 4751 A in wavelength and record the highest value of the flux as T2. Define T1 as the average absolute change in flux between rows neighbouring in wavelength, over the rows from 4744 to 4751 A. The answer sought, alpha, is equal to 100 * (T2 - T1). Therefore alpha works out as 358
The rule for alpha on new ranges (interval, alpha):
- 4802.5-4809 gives 362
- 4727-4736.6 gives 341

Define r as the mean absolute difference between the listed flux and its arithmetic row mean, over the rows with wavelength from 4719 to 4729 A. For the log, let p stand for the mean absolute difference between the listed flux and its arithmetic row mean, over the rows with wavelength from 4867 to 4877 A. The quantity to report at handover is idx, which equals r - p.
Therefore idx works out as 0.02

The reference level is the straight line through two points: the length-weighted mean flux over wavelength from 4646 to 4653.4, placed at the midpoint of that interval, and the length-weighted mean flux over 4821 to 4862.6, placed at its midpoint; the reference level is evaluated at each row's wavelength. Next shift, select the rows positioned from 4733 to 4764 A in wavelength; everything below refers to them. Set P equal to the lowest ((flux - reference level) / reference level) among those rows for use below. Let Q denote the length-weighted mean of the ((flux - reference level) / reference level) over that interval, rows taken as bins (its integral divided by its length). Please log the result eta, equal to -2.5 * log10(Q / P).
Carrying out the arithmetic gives -1.84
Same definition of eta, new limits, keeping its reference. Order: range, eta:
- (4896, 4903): -0.20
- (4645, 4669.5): 1.14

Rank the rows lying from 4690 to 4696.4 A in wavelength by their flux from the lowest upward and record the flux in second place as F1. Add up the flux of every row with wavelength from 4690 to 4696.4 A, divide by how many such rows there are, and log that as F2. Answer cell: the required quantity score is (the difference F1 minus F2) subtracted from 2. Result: 2.047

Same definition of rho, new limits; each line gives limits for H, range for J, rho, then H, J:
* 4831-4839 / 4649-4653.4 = 11.7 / 11.7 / 0.0020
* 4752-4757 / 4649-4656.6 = 11.5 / 11.5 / 0.0020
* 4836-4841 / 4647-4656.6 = 11.2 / 11.2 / 0.0026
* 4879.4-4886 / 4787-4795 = 10.0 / 10.0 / 0.0082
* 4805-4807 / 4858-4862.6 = 12.4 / 12.4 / 0.0070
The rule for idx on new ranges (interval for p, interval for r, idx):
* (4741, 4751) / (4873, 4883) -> 0.03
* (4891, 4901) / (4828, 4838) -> -0.01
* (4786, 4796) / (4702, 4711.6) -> -0.03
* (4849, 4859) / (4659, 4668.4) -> -0.08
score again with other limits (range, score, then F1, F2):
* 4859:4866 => 2.047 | 2.86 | 2.91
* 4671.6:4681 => 2.059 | 3.33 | 3.39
